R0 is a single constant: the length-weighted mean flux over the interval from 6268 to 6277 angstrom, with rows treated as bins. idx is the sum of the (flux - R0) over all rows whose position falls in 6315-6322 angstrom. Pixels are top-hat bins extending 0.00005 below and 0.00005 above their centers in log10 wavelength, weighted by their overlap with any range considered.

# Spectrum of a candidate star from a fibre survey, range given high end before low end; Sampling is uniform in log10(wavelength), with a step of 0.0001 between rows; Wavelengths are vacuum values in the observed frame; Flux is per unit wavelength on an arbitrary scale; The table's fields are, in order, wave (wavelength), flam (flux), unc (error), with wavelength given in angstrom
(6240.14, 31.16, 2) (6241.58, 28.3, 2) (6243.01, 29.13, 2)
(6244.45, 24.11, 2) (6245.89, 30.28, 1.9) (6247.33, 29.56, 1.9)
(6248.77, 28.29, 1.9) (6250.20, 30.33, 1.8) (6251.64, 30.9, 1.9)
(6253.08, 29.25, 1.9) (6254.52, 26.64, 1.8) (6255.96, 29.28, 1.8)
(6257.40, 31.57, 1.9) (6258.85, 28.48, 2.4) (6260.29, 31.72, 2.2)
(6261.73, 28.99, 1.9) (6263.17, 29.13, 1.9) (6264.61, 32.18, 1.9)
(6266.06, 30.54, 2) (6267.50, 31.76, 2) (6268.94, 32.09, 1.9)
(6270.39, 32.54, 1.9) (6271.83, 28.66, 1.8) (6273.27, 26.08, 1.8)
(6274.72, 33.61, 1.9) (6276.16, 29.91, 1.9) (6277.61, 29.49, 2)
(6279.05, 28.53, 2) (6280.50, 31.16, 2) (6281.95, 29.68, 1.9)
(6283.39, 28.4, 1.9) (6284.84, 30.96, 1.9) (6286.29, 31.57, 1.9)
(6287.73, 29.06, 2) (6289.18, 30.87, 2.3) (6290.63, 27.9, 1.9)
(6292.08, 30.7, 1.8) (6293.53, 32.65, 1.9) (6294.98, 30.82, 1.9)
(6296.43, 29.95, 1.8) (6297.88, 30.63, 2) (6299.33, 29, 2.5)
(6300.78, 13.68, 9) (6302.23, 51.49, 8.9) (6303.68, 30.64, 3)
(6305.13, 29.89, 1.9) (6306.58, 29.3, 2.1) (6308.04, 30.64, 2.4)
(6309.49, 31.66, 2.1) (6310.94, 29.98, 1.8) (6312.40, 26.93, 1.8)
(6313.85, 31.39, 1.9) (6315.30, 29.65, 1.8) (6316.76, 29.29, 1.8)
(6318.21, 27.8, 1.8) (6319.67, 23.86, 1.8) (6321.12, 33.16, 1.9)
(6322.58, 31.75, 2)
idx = -9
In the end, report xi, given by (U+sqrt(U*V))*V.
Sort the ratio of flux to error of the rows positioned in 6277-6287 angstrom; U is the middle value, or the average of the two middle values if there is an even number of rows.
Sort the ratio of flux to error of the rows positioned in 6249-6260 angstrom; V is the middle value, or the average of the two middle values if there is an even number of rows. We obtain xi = 512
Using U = 15.6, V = 16.3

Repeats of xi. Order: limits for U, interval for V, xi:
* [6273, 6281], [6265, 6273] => 489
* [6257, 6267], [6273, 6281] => 462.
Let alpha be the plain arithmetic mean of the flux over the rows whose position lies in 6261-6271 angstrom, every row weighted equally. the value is 31.0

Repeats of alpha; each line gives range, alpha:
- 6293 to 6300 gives 30.6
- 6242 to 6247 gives 27.8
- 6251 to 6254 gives 30.1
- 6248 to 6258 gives 29.5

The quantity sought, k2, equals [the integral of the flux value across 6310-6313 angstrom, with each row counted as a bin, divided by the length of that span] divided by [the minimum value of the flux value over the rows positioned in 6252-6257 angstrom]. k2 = 1.08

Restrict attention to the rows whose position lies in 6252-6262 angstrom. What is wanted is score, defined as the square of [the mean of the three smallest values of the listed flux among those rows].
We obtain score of 786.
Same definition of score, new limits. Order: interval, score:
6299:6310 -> 576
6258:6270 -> 833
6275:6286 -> 830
